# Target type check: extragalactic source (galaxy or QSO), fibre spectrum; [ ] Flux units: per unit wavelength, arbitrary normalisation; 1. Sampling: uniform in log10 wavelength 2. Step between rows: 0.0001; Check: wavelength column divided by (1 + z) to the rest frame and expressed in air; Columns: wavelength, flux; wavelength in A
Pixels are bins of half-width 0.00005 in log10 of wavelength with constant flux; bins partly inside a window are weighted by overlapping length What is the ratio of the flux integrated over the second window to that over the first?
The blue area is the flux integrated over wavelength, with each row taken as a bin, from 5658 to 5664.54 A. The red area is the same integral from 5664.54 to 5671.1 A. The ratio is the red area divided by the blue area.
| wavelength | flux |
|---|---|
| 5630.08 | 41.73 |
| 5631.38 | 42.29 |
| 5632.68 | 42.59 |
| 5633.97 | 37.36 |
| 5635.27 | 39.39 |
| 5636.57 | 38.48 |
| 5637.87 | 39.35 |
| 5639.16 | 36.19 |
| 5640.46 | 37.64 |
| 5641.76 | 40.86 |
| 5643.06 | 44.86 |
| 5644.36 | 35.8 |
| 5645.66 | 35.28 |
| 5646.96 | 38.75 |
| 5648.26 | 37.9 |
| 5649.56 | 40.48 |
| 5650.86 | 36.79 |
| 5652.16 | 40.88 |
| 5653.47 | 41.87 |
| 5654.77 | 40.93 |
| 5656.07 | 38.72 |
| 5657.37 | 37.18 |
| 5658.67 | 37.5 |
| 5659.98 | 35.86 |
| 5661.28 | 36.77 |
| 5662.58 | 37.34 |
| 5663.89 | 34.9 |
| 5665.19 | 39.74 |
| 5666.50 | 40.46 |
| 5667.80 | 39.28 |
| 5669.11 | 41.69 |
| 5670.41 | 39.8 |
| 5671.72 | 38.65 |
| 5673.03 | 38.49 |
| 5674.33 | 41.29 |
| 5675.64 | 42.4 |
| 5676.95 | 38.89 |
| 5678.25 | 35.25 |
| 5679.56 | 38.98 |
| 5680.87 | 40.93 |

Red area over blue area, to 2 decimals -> 1.10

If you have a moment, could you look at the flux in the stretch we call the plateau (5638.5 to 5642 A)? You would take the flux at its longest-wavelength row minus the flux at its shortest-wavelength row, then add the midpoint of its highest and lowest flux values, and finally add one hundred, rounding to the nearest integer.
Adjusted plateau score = 143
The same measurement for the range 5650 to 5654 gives 144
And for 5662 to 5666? 140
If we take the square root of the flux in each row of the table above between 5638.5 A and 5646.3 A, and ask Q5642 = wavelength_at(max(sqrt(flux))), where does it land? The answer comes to 5643.06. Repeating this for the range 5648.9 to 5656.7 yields 5653.47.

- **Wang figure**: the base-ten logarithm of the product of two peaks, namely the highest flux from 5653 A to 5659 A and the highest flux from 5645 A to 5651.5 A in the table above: 3.23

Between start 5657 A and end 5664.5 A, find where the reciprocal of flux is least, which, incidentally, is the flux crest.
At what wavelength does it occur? 5658.67 A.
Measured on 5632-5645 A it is 5643.06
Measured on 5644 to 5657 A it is 5653.47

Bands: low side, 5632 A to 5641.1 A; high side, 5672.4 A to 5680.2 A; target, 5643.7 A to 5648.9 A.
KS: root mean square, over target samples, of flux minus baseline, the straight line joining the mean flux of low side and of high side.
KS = 2.4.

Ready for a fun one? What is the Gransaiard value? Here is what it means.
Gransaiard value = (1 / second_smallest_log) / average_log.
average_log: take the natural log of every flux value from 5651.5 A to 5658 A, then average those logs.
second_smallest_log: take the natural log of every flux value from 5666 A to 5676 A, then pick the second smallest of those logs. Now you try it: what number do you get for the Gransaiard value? 0.0742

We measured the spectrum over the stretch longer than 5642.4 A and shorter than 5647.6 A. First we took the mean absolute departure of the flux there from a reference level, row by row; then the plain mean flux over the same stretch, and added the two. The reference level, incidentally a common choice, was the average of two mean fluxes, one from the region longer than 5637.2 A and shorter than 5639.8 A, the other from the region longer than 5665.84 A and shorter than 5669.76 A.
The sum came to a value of 42.0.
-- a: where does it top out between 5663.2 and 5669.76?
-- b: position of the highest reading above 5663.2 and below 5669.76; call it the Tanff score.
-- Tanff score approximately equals 5669.11 A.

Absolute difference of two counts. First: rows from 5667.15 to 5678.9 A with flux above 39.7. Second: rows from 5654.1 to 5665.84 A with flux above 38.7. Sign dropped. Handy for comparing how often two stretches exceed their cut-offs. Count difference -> 1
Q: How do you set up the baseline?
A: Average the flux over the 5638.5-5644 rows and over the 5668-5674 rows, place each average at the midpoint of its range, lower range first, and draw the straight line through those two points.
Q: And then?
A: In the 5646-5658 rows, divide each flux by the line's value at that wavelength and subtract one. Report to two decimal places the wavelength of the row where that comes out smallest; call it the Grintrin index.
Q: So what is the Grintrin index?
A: 5650.86 A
